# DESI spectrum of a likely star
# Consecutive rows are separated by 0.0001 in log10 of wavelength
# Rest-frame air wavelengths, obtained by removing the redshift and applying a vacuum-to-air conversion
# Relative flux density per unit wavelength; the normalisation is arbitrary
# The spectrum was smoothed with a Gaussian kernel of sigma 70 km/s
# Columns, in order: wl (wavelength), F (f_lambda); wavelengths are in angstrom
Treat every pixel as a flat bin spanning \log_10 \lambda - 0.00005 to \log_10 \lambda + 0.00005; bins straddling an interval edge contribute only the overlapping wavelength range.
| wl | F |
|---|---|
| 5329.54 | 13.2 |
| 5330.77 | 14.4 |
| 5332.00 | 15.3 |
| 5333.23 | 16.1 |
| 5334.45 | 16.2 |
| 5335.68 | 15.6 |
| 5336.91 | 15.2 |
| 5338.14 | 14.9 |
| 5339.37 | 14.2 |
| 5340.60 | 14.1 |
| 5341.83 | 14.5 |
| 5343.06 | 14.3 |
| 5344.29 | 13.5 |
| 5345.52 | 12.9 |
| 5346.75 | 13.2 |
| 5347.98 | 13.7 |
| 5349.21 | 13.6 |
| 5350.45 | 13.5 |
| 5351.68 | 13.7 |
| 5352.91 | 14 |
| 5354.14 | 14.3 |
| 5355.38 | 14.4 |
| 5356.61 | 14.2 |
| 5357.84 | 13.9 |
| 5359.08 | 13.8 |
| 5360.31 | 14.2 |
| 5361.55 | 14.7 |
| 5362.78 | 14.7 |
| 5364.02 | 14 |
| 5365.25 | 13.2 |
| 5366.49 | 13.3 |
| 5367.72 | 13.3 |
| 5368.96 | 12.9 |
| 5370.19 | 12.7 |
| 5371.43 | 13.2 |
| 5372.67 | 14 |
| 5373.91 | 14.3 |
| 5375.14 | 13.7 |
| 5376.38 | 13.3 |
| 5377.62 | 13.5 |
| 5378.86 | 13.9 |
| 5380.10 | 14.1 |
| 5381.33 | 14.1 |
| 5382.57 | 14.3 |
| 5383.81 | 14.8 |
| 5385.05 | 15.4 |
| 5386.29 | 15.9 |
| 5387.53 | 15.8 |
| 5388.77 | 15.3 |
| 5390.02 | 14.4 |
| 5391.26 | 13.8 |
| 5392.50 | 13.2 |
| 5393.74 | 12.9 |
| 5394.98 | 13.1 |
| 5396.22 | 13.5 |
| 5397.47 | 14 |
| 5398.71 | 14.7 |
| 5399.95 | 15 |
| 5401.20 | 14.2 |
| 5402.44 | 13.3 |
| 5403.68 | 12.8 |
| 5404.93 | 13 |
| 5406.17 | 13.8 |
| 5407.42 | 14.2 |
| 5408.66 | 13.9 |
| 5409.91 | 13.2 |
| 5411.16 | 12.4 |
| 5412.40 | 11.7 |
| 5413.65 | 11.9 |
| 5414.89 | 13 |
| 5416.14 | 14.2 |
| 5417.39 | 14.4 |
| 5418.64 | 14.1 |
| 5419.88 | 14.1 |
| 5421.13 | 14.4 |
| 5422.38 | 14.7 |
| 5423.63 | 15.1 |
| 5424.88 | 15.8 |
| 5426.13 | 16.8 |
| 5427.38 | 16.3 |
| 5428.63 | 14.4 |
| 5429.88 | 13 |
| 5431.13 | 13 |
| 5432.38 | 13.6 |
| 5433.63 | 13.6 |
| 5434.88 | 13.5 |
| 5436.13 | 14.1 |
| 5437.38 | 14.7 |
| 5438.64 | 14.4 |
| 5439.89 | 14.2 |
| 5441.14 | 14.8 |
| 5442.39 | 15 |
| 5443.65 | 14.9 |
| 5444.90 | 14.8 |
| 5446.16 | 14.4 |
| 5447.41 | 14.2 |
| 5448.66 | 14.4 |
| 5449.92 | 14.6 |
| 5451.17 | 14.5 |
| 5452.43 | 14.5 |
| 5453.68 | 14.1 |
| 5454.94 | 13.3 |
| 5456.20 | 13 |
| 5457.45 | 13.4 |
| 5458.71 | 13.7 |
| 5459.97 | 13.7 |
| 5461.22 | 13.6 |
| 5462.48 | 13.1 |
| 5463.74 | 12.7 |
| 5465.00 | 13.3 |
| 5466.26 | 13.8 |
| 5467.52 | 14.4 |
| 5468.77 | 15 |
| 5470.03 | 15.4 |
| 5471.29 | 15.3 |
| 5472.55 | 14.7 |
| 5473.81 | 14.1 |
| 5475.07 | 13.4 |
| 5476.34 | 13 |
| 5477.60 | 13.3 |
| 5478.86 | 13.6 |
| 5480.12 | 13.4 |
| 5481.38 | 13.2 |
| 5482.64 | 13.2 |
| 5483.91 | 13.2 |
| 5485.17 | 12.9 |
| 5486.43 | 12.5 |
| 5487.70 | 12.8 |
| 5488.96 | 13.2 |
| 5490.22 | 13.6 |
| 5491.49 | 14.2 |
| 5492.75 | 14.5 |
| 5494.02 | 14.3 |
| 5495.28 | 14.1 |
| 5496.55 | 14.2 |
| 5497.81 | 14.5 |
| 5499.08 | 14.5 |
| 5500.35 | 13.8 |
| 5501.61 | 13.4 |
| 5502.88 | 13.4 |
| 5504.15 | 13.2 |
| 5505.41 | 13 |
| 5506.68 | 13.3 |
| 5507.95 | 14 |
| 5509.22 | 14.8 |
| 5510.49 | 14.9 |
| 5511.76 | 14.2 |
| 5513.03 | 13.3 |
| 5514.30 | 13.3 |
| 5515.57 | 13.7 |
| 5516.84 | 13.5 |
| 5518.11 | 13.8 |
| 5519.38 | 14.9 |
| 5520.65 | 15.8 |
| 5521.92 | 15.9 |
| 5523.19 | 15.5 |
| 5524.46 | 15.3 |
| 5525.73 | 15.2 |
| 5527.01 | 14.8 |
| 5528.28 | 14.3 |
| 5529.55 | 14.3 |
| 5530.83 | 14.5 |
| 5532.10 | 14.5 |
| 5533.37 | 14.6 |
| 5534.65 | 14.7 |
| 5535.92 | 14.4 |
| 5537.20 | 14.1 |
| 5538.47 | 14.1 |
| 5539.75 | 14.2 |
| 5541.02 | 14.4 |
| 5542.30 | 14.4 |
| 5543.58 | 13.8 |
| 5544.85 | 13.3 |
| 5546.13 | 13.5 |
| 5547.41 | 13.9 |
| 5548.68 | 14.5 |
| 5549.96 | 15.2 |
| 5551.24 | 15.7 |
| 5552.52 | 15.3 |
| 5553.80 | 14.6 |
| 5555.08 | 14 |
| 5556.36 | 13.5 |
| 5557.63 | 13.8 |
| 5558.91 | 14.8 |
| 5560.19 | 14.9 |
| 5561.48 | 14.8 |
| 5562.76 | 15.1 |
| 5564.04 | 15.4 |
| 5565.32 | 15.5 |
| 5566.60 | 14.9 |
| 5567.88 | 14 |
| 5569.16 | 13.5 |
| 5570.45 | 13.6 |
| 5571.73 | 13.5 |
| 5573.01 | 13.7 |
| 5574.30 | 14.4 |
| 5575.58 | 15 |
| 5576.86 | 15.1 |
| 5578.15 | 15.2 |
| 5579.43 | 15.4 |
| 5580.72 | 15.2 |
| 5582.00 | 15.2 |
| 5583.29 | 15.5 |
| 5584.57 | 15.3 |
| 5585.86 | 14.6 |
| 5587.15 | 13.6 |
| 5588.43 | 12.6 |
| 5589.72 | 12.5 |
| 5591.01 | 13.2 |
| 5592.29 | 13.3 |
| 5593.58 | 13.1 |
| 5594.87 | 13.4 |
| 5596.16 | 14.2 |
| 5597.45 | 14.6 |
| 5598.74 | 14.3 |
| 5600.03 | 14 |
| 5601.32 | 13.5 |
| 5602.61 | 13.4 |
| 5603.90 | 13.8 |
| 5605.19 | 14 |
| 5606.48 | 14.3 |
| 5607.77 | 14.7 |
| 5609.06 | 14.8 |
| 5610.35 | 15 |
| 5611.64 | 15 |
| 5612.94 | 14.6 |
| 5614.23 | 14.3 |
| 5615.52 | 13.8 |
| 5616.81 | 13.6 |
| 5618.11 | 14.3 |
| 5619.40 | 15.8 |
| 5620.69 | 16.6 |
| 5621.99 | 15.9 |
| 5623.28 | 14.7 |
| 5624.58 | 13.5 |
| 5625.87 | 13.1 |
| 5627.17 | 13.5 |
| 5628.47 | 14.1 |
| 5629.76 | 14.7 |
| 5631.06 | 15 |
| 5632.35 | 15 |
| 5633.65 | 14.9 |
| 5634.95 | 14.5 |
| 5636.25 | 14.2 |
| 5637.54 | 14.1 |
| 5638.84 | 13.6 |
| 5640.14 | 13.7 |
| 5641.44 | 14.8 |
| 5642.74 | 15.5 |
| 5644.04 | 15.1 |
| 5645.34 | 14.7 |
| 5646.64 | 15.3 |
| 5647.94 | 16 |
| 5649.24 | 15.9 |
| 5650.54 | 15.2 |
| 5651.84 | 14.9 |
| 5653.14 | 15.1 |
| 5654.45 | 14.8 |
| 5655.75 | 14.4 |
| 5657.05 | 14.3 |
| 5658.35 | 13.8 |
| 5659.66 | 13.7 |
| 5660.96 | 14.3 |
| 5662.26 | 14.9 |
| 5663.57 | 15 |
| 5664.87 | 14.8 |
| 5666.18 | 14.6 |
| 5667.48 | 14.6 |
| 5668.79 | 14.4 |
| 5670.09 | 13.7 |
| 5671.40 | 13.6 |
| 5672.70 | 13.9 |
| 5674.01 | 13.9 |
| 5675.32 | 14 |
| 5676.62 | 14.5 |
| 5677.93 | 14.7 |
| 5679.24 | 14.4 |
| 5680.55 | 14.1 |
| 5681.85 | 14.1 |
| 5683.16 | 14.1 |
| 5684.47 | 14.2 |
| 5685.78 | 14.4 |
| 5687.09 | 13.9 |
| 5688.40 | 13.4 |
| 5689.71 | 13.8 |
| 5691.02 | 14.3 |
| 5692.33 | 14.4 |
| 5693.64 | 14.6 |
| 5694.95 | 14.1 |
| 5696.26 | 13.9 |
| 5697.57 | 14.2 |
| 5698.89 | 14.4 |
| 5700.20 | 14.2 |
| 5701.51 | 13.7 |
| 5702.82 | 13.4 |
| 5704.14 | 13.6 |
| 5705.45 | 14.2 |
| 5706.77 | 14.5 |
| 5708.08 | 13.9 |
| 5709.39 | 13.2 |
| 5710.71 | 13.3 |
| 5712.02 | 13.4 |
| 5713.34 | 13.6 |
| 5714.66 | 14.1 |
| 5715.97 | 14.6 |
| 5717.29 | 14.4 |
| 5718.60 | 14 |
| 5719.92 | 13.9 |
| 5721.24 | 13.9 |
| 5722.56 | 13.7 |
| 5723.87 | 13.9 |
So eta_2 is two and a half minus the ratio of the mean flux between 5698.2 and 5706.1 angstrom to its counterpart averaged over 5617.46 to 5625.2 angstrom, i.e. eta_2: 1.58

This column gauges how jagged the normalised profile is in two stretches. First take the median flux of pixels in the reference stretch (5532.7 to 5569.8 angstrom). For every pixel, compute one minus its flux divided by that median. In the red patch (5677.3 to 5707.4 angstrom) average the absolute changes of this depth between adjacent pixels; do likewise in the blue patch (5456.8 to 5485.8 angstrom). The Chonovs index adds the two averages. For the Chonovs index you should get 0.045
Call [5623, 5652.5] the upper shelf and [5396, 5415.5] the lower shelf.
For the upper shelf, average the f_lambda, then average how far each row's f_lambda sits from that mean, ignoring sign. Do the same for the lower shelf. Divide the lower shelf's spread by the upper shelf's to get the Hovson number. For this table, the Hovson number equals 1.2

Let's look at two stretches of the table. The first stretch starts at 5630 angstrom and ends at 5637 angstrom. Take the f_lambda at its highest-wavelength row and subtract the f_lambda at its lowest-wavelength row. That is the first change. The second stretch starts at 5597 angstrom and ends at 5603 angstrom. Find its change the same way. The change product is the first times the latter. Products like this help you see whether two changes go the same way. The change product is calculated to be 1.0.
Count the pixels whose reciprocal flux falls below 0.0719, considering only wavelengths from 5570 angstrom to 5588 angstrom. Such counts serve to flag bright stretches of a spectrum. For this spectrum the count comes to 10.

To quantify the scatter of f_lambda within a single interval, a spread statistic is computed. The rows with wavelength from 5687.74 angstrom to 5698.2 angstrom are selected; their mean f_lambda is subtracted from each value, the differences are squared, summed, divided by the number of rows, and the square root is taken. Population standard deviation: 0.4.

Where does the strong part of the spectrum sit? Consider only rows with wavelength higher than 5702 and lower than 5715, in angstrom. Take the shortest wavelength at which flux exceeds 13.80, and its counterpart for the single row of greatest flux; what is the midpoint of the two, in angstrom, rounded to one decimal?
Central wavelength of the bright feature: 5706.1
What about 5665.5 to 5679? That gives 5672.1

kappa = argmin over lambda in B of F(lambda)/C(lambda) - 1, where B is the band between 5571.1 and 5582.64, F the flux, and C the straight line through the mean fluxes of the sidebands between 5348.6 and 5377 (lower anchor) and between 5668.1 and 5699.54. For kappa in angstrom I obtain 5571.73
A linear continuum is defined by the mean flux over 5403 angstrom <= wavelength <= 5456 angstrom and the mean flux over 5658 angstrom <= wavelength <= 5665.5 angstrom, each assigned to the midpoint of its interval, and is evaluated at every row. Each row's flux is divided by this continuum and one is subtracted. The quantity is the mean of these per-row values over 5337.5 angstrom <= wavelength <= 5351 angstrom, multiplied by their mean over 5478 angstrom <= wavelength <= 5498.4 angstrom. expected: 0.0003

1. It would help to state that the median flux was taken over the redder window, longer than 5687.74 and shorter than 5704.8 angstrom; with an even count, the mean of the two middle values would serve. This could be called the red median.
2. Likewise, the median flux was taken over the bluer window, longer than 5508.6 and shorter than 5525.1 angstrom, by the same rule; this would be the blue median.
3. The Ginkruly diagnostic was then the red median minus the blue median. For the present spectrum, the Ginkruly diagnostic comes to -0.70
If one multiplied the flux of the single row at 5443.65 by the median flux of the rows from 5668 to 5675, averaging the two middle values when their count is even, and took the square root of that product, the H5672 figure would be 14.4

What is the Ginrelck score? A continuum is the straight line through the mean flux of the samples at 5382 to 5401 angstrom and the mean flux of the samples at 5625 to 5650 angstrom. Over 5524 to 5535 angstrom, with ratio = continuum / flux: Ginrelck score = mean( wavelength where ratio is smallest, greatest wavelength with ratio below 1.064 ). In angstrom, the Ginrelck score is 5529.6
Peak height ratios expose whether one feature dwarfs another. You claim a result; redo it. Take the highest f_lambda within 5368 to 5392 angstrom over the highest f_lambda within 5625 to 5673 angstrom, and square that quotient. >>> 0.99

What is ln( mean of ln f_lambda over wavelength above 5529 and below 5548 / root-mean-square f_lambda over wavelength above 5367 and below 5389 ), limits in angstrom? -1.68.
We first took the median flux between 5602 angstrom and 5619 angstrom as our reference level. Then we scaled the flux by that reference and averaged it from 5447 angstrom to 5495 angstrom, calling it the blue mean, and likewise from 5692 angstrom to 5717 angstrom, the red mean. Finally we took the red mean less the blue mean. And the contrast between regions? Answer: 0.014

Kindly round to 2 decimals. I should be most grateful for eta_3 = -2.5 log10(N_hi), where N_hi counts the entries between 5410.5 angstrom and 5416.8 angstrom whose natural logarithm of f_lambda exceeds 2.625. 0.00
